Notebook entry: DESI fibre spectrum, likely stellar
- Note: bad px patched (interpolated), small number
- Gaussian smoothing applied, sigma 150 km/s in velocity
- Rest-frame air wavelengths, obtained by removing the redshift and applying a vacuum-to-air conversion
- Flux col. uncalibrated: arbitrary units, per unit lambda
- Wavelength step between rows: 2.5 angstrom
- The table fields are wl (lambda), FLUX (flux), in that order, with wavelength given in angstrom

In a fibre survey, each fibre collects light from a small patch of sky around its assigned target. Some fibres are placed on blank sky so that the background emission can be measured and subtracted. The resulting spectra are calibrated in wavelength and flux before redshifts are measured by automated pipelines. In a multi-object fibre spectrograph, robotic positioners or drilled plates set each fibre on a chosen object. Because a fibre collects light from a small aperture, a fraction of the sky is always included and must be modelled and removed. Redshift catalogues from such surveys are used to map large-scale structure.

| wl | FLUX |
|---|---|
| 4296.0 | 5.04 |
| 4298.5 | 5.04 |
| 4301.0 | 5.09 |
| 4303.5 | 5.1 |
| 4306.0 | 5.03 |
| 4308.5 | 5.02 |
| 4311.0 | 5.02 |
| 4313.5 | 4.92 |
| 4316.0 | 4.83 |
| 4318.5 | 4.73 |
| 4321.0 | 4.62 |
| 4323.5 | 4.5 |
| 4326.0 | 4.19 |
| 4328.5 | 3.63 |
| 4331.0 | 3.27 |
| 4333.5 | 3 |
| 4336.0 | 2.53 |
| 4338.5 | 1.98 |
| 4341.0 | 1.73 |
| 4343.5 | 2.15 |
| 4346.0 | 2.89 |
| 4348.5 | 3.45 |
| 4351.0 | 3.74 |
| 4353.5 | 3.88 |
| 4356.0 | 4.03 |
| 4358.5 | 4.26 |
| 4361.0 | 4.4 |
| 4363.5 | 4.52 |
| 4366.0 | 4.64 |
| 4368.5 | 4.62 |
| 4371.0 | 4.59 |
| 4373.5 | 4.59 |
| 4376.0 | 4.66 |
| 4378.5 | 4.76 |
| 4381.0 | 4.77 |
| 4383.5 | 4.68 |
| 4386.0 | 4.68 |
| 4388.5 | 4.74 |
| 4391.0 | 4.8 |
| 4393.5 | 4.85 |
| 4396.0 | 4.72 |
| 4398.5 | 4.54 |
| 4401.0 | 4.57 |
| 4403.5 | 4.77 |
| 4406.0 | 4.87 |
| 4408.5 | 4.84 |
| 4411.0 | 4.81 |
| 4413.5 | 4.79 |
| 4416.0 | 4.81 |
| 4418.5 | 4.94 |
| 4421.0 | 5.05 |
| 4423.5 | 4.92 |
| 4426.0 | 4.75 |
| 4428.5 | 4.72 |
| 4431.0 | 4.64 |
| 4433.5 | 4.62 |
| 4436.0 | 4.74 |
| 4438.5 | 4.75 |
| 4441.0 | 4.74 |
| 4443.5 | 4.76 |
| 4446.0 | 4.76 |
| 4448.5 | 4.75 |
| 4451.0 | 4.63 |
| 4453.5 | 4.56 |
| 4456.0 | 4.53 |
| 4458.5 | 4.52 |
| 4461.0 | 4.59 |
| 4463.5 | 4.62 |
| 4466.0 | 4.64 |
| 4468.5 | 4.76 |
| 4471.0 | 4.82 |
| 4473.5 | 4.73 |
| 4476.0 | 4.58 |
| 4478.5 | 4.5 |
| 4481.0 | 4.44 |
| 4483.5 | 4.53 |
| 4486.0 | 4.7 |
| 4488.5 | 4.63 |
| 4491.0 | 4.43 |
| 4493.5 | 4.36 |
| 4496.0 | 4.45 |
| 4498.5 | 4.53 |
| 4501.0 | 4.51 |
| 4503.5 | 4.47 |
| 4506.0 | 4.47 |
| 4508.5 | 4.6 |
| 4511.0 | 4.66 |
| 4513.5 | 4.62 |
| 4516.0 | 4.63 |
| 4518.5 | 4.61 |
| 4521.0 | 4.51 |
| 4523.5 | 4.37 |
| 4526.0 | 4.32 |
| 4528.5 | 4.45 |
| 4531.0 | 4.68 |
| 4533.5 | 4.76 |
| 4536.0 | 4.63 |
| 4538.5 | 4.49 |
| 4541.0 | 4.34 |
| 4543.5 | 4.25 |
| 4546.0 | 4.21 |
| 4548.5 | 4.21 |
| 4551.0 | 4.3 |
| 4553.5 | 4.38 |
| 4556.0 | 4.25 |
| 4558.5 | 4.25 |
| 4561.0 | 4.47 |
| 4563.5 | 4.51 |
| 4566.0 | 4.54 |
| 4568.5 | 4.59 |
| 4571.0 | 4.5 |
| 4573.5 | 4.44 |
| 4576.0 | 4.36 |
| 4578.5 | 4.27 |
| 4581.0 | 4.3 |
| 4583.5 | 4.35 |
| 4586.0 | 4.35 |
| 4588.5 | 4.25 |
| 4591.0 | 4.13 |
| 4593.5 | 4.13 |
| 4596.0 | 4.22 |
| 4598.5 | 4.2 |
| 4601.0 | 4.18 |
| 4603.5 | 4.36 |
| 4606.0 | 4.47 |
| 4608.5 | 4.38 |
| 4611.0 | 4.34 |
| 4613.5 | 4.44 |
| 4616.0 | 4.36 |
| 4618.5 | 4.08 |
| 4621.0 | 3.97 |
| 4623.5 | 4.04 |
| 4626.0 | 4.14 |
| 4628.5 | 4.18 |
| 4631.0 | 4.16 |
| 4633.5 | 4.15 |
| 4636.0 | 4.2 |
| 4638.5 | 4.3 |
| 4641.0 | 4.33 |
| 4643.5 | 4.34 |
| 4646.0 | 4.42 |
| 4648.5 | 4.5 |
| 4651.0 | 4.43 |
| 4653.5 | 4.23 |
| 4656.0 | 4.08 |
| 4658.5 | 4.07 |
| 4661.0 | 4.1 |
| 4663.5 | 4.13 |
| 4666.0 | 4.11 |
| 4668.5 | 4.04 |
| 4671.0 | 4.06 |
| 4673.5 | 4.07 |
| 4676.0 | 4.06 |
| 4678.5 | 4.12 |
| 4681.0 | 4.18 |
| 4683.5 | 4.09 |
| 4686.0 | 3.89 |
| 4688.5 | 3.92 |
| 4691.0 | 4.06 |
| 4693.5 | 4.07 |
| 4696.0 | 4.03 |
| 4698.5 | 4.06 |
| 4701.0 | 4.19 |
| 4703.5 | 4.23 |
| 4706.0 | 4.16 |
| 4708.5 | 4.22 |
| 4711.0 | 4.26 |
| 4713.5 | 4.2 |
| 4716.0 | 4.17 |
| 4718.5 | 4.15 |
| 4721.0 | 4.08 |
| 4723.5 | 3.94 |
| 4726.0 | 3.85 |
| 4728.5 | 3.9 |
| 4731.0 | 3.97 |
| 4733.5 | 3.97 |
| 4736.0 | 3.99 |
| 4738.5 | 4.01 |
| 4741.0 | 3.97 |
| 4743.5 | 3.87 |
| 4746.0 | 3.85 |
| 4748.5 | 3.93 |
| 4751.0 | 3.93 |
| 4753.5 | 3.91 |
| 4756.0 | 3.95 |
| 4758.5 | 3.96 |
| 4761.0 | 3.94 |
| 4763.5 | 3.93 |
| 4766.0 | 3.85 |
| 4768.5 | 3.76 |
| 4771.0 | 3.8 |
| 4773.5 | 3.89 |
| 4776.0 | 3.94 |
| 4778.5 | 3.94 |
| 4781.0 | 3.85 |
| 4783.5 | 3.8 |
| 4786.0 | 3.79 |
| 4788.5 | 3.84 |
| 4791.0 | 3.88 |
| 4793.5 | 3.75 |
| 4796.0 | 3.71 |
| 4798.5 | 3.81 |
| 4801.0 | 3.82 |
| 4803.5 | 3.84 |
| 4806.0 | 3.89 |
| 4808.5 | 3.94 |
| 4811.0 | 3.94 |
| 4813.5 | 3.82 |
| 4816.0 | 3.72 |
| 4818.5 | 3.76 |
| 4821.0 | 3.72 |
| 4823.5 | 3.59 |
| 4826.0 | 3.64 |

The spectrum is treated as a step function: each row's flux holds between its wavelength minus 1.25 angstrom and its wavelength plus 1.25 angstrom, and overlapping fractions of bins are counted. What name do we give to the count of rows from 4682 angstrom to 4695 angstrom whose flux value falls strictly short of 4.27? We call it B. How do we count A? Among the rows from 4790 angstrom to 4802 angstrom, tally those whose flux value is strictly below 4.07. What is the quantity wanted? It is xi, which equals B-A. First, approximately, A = 5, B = 5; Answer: 0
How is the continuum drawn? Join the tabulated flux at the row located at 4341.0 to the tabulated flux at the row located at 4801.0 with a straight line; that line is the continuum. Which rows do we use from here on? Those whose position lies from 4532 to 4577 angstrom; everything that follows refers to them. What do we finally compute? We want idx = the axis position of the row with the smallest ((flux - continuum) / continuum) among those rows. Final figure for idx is 4576.0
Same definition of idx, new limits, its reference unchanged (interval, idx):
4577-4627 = 4621.0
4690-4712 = 4696.0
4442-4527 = 4526.0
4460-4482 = 4481.0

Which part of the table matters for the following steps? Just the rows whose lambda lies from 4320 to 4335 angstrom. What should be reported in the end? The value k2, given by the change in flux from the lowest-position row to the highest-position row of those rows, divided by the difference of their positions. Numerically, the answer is -0.130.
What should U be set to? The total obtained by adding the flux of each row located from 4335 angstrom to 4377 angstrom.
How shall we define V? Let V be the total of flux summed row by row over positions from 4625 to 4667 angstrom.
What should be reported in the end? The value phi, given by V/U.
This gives 1.15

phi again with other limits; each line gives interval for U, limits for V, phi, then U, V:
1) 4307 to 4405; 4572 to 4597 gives 0.26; 162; 43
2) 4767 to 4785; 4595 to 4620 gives 1.59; 27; 43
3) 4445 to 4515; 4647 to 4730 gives 1.06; 128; 136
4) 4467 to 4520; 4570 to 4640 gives 1.24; 96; 119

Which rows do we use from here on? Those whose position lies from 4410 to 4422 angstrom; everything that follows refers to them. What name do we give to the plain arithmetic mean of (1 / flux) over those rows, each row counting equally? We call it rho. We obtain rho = 0.205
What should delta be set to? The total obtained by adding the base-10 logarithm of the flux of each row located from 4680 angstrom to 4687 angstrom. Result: 1.8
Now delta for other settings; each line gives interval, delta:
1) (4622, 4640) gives 4.3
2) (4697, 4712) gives 3.7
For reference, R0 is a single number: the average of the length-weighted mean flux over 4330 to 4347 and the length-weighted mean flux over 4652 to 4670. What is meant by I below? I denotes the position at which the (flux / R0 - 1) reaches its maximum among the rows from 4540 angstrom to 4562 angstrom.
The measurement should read 4561.0 angstrom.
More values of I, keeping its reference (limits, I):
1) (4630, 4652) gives 4648.5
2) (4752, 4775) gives 4758.5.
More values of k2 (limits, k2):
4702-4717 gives -0.005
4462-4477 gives -0.003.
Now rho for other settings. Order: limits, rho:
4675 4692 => 0.247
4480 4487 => 0.220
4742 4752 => 0.257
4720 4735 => 0.253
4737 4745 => 0.253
